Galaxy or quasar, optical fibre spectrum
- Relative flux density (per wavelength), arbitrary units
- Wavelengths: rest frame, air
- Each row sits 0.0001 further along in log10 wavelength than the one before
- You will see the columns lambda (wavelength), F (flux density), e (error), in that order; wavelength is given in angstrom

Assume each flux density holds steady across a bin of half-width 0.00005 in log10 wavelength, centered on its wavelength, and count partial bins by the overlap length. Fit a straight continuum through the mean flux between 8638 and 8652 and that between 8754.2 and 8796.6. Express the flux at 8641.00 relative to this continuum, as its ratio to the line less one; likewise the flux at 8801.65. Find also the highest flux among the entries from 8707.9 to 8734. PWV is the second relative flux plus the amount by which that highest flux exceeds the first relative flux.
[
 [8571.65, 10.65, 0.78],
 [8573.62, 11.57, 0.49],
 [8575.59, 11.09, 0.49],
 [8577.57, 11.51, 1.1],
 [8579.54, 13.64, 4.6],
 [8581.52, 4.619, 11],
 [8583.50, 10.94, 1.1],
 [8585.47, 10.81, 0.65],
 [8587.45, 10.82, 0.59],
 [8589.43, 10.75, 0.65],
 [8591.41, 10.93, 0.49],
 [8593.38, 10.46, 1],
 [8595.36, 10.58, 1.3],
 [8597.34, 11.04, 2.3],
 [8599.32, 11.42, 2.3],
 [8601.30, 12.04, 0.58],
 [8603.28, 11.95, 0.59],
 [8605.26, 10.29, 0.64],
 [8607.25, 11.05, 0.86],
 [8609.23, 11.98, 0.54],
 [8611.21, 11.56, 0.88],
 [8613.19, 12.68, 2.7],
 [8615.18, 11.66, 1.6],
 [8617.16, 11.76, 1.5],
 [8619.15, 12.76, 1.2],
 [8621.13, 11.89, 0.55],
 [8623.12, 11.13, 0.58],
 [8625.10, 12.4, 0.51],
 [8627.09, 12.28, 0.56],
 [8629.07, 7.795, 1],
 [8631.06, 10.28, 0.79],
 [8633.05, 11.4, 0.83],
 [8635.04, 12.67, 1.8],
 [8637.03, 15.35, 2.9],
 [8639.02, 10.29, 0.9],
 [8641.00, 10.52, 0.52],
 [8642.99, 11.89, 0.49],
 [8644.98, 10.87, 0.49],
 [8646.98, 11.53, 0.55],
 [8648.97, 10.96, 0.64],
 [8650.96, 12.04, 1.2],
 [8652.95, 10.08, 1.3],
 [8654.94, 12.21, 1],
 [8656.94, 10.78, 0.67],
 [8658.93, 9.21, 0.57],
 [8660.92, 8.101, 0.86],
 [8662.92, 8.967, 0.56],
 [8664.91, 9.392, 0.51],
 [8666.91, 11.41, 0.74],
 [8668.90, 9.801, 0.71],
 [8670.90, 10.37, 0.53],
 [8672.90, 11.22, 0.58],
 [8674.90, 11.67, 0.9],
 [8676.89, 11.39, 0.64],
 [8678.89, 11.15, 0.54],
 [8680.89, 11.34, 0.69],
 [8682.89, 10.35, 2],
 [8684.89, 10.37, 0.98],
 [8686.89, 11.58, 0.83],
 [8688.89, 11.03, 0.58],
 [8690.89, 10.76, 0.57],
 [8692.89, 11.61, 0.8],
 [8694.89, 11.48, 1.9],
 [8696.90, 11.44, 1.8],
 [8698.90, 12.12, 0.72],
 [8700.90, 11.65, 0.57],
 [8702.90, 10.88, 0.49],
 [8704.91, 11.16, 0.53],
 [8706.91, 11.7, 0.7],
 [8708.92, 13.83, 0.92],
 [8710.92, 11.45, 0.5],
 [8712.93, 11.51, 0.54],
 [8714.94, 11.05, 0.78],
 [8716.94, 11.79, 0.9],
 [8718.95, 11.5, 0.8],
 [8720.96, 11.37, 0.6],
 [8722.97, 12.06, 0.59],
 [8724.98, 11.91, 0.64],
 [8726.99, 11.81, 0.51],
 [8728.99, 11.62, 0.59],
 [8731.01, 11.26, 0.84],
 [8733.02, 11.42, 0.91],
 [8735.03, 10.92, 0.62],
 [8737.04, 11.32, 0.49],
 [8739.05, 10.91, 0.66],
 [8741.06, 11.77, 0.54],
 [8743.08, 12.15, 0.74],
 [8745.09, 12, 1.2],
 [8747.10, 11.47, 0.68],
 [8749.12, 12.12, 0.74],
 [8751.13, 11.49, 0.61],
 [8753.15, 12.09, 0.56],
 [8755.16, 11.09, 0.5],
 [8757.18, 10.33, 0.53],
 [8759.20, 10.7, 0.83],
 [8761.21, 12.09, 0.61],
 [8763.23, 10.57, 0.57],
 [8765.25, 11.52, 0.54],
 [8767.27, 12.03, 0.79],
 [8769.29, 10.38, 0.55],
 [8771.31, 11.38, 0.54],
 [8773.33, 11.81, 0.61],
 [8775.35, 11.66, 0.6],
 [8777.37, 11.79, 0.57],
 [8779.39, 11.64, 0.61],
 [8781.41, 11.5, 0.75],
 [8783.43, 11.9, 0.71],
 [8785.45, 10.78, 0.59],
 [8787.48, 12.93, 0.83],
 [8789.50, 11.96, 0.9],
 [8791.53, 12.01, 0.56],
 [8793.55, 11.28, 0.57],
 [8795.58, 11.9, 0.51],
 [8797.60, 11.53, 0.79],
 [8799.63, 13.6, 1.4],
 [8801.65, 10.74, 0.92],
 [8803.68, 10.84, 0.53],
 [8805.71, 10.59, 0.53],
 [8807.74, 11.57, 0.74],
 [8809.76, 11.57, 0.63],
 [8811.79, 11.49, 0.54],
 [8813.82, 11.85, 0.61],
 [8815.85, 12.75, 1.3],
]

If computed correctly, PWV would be 13.8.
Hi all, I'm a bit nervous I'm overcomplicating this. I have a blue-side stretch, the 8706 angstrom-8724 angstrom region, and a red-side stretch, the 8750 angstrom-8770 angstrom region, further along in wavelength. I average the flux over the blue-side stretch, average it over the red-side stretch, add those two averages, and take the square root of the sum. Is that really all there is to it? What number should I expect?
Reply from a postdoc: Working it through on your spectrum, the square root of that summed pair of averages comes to 4.80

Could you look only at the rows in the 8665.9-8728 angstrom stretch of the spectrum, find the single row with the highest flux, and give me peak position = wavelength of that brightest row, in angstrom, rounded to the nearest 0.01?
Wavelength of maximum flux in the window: 8708.92 angstrom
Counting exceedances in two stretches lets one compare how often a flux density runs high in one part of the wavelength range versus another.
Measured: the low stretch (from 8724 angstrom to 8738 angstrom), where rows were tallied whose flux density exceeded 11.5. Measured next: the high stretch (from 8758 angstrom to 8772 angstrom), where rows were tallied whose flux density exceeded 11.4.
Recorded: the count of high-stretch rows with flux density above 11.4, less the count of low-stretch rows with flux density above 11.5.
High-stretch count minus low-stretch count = 0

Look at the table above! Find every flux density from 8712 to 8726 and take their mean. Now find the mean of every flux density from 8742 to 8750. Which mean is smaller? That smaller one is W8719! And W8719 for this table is 11.6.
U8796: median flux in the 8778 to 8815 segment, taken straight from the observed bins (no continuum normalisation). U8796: 11.6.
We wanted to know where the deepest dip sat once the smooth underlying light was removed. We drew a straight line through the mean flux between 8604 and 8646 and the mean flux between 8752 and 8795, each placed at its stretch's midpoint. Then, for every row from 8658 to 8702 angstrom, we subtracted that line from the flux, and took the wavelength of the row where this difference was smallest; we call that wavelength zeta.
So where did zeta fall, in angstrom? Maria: 8660.92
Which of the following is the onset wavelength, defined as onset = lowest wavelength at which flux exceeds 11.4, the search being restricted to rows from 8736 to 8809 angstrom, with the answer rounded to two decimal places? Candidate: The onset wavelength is 8741.06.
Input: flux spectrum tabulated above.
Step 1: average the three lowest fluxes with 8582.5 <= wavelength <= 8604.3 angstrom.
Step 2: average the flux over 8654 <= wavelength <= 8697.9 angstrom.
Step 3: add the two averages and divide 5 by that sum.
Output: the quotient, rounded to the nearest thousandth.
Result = 0.235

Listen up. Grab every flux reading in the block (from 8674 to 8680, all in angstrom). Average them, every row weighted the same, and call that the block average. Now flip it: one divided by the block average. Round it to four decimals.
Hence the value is 0.0877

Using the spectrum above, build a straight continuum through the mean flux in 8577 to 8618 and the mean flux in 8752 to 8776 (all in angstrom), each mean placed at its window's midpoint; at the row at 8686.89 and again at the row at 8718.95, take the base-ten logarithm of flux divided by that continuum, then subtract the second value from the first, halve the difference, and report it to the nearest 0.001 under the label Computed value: 0.002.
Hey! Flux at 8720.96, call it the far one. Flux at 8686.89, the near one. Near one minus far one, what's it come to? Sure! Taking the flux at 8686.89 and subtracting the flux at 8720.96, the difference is 0.21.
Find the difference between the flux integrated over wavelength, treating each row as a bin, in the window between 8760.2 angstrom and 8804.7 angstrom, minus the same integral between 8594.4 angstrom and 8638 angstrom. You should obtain 10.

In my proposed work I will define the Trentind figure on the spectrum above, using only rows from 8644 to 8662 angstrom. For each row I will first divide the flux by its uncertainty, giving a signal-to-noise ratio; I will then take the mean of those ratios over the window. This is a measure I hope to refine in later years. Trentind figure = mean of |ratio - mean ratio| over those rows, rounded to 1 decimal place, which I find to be 4.3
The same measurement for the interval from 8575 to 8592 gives 6.6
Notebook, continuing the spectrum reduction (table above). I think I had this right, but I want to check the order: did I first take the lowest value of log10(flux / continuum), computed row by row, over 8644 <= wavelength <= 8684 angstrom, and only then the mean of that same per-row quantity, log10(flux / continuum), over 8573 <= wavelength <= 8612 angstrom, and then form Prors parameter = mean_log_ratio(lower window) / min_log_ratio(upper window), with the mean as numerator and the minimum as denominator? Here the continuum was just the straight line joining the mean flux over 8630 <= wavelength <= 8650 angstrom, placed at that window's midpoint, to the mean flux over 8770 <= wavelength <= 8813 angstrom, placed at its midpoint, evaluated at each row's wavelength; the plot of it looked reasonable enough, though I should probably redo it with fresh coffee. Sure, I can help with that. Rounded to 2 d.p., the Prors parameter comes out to 0.20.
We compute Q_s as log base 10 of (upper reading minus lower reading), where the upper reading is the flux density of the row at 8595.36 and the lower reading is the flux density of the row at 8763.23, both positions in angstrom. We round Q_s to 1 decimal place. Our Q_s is -2.0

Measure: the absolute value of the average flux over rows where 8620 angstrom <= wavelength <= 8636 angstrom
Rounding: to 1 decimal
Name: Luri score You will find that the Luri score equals 11.2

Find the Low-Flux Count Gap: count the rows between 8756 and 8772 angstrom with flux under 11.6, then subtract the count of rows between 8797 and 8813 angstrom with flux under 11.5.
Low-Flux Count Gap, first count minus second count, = 2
